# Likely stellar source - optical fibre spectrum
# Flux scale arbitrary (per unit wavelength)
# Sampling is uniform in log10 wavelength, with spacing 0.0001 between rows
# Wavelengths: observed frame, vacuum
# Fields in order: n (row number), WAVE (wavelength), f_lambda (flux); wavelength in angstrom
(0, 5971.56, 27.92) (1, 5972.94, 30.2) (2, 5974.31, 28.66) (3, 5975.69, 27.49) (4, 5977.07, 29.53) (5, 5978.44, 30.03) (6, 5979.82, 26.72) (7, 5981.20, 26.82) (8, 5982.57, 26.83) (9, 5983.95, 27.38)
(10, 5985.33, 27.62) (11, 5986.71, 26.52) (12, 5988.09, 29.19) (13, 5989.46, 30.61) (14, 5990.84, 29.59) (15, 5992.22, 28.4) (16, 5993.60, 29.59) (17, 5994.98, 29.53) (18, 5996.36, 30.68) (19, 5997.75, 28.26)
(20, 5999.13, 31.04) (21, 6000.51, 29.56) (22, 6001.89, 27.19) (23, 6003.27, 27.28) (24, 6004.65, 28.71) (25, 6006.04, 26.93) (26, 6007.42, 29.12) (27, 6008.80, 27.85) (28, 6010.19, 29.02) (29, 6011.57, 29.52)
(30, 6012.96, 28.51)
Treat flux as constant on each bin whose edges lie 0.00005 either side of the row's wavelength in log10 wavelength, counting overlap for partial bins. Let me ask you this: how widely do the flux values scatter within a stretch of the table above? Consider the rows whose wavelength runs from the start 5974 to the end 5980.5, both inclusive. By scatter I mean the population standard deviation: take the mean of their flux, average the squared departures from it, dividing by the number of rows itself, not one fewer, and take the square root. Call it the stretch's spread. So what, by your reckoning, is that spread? 1.2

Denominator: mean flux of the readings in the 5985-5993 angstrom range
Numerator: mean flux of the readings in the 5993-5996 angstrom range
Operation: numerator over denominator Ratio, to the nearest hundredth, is 1.03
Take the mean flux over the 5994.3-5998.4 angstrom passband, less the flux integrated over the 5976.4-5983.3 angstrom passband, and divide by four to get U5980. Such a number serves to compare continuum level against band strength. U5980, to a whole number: -41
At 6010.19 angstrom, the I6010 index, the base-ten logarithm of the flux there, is 1.46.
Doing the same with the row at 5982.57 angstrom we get 1.43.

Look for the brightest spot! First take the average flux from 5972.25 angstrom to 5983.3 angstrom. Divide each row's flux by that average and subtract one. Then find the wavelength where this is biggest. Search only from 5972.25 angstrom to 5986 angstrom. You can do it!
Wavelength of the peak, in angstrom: 5972.94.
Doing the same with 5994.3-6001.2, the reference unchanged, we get 5999.13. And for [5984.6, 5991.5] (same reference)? 5989.46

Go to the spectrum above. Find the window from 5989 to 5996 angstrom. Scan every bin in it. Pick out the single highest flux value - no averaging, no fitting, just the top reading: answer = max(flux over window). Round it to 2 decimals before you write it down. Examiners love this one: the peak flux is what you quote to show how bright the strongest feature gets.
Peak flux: 30.61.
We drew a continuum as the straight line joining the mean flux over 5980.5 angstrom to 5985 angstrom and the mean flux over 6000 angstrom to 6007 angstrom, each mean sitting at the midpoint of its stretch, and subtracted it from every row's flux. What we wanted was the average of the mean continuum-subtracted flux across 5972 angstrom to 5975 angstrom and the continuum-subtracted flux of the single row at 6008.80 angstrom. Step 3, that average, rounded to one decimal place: 1.2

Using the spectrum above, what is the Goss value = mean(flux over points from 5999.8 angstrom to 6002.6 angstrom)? 28.4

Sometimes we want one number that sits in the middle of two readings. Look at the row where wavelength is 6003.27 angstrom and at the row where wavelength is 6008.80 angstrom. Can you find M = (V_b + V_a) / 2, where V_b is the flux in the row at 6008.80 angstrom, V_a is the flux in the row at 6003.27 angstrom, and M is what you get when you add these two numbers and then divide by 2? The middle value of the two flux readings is 27.6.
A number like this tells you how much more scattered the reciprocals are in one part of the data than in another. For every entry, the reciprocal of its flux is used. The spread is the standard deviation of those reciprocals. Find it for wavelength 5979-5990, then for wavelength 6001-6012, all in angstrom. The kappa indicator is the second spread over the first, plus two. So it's 2.71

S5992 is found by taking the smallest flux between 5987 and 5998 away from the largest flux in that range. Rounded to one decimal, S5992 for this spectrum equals 2.4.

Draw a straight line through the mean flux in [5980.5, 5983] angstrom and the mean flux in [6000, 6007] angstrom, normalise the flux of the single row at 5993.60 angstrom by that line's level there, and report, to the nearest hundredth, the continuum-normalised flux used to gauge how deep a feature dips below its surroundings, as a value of 1.08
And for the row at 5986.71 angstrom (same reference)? 0.98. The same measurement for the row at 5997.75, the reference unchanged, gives 1.02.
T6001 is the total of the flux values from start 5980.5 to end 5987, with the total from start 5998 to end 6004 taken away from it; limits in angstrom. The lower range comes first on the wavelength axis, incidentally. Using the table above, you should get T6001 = 20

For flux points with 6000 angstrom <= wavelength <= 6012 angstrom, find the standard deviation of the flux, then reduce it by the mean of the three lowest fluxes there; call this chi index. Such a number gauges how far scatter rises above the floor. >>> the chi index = -26.1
